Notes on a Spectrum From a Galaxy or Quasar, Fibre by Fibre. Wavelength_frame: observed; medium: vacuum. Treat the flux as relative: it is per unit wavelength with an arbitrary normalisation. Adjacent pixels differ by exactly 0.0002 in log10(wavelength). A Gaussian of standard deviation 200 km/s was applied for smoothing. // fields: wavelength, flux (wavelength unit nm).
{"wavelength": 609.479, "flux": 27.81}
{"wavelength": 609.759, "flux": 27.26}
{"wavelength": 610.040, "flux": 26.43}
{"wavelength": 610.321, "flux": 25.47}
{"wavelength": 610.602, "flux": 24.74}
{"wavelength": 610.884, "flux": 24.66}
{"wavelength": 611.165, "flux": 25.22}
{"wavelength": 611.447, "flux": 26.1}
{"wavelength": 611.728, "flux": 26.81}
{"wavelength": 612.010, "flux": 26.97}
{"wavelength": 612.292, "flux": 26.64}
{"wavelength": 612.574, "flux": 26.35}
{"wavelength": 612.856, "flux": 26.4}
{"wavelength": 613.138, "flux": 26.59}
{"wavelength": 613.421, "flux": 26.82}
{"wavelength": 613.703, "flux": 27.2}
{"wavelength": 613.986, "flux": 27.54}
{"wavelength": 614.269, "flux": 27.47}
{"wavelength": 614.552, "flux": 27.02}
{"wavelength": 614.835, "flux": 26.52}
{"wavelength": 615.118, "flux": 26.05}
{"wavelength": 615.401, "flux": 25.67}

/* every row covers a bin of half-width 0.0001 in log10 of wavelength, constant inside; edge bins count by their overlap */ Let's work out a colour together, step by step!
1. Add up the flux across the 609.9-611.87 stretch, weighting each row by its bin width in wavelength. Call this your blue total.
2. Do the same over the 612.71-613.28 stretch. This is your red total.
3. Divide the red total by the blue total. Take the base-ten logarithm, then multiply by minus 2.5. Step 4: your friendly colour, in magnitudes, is 1.3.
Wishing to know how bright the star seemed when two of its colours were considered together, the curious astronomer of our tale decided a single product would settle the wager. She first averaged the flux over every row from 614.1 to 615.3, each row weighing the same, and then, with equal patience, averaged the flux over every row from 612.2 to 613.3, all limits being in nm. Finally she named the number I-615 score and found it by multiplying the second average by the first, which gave 709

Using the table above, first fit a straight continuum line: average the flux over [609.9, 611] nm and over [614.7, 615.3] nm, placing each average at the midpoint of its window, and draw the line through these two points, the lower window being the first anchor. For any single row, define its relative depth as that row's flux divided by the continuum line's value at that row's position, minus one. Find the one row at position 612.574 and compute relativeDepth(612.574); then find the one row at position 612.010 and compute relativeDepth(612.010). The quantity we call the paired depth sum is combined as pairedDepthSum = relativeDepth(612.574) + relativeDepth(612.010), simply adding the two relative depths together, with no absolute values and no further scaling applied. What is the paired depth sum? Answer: 0.074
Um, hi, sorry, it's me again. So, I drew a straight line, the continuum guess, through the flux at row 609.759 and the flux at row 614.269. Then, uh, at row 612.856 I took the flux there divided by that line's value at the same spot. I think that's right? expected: 0.963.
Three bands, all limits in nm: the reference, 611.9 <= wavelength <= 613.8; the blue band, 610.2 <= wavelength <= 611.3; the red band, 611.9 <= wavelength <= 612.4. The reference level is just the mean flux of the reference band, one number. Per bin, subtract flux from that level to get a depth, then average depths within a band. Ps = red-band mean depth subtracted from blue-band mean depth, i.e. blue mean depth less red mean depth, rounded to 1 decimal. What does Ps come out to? 1.8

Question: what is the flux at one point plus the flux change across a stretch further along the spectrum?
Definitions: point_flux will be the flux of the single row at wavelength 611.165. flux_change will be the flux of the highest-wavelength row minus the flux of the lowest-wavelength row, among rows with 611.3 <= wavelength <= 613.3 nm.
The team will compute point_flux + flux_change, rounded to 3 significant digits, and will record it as 25.7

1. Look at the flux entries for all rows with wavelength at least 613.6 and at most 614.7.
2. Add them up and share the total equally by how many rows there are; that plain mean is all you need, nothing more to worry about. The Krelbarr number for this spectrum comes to 27.3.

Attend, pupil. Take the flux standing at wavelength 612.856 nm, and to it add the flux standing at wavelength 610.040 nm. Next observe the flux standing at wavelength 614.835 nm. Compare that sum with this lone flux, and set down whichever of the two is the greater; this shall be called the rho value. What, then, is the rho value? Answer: 52.8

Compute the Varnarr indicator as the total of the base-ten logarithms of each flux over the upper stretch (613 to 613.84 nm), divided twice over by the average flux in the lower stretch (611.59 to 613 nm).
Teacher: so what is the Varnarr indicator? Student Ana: 0.0060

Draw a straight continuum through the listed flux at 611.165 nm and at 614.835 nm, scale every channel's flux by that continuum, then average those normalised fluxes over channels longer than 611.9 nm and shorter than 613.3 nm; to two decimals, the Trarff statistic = 1.03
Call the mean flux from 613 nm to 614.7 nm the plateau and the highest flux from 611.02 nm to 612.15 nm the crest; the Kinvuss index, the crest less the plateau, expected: -0.1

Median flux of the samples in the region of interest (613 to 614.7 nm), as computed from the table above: 27.1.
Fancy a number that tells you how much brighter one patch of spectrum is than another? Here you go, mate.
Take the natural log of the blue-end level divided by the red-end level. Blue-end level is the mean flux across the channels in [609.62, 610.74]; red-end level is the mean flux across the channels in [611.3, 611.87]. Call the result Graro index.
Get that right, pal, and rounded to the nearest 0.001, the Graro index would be -0.018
